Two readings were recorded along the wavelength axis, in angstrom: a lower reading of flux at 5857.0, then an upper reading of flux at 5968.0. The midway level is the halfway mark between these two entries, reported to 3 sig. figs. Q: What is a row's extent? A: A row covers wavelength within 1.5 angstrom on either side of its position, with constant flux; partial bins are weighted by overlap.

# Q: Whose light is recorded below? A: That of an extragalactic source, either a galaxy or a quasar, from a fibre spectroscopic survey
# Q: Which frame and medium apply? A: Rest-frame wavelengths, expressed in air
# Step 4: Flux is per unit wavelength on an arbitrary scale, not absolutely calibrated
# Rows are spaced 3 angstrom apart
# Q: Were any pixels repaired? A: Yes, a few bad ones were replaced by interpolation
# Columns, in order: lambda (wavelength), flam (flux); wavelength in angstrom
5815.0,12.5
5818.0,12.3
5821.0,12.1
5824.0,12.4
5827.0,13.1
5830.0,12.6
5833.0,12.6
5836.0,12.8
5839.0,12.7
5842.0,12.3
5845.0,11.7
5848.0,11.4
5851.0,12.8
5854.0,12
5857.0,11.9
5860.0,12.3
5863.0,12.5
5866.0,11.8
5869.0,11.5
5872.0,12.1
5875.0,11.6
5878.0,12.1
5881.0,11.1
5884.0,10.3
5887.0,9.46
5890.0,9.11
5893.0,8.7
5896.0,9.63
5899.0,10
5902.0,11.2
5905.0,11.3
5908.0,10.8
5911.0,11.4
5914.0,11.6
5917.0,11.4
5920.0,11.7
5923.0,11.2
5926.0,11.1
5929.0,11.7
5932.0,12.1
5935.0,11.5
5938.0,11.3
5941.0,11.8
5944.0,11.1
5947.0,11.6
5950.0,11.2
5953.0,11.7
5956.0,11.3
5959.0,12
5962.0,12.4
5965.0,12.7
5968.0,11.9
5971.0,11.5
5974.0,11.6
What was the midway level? 11.9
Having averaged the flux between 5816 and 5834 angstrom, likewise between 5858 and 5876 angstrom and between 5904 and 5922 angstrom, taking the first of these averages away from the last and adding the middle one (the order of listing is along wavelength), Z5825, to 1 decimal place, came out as 10.8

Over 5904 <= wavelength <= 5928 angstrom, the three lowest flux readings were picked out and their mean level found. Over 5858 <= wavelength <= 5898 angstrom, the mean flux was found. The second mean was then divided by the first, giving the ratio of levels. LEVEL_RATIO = 0.99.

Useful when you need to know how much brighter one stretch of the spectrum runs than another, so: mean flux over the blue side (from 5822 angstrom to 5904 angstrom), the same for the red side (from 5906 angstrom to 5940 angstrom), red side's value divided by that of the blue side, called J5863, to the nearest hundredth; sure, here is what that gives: 0.99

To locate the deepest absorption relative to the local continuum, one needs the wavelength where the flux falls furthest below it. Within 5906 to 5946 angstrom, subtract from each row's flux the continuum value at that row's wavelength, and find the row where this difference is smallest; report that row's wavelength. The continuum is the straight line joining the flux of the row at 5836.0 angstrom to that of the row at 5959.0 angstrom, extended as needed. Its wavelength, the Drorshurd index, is 5908.0 angstrom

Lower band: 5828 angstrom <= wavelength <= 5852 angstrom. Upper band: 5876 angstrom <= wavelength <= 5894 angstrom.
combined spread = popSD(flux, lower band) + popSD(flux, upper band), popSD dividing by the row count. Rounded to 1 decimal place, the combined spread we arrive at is 1.7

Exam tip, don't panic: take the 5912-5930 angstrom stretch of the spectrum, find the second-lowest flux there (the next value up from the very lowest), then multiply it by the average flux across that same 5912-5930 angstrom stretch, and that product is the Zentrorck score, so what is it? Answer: 128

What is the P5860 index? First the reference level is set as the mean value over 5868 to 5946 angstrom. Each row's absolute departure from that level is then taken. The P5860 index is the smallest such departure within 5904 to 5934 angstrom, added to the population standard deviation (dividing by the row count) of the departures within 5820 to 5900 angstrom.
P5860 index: 0.61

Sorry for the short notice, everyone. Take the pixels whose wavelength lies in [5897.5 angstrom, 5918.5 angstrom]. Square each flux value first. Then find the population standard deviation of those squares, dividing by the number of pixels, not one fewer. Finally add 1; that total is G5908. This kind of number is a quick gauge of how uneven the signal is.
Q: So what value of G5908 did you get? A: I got 11.9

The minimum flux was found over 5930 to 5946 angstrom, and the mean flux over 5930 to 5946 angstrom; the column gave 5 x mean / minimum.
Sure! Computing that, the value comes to 5.21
